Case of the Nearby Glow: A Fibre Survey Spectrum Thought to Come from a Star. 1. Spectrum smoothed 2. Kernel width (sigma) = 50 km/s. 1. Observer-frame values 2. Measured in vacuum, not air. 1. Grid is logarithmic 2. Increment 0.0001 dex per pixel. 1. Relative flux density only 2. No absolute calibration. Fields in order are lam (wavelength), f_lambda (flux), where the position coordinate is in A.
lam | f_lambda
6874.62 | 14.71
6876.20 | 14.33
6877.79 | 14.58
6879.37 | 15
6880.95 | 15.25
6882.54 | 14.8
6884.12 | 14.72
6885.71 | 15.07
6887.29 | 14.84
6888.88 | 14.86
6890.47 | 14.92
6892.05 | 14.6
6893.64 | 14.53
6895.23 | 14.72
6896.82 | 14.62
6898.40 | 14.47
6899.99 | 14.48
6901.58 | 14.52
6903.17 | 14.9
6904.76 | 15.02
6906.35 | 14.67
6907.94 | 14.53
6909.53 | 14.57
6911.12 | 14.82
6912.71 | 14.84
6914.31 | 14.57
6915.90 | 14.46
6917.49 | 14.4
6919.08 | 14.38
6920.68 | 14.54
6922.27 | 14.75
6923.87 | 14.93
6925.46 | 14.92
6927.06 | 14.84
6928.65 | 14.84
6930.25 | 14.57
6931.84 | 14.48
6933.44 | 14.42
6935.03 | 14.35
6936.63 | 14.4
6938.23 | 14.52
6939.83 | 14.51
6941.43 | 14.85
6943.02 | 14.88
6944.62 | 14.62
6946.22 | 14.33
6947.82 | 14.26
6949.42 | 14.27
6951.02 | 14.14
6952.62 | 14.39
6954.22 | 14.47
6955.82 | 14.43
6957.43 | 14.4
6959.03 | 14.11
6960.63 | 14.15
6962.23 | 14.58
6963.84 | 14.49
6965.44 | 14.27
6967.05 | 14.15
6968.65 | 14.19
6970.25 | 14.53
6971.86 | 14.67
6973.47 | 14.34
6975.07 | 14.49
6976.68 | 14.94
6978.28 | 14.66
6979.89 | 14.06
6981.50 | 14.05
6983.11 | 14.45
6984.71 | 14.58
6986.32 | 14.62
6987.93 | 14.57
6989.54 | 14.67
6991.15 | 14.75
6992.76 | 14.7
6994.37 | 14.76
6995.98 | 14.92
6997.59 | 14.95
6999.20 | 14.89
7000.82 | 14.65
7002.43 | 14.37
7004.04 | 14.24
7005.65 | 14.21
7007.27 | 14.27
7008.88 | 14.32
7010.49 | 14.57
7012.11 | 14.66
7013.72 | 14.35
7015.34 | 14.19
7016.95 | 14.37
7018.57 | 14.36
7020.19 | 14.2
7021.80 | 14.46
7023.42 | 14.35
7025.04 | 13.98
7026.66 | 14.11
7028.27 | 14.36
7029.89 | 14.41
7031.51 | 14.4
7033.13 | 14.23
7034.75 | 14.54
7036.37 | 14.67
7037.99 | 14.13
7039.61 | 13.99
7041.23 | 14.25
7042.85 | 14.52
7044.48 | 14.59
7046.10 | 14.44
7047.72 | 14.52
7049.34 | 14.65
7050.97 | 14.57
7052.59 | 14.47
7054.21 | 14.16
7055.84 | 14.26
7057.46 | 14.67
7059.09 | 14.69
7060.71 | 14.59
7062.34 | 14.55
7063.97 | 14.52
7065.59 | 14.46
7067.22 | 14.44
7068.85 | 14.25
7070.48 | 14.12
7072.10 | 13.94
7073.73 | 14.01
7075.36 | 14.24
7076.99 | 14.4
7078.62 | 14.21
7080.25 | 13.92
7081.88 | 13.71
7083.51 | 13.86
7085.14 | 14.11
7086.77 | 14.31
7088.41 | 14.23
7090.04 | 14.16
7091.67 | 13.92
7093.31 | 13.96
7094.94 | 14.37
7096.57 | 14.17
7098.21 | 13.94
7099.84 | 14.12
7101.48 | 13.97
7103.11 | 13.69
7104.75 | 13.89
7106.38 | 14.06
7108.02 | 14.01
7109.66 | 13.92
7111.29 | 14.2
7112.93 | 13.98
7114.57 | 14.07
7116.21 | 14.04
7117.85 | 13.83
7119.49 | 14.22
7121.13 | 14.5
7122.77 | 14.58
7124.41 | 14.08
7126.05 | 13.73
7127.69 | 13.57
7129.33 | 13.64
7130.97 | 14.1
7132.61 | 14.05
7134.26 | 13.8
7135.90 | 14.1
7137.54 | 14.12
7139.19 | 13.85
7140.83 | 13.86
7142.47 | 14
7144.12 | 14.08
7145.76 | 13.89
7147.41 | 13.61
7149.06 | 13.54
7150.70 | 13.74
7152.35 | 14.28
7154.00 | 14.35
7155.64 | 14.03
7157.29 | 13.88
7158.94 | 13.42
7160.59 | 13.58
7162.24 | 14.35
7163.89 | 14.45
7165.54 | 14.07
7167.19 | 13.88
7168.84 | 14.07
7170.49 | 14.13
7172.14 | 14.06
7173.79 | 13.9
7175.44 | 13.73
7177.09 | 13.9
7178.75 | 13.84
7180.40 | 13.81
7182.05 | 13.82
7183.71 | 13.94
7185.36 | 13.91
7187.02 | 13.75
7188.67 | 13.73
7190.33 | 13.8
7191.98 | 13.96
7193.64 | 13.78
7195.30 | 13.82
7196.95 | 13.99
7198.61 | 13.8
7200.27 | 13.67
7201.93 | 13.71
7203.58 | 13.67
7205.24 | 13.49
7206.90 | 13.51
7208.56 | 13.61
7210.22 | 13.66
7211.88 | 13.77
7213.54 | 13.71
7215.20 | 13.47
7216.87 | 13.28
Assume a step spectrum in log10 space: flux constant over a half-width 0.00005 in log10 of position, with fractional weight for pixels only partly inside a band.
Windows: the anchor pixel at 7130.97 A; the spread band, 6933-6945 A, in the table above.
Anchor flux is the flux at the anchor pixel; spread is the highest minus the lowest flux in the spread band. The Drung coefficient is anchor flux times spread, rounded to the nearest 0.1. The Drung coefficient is 7.5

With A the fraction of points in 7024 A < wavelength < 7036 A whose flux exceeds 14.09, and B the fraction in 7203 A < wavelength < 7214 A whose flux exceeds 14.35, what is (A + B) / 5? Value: 0.17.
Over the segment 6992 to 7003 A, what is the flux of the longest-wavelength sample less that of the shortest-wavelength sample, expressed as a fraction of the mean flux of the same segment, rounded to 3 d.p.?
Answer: -0.022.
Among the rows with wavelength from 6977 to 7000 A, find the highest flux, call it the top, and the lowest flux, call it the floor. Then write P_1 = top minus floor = 0.90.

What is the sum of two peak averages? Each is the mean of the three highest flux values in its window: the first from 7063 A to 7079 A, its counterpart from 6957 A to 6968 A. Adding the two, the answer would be 29.0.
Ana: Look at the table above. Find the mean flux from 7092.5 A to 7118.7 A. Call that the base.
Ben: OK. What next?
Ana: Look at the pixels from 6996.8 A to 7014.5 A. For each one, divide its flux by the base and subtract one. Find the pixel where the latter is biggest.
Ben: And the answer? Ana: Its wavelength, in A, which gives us 6997.59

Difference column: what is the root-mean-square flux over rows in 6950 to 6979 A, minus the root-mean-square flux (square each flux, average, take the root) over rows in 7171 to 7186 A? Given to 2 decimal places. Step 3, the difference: 0.53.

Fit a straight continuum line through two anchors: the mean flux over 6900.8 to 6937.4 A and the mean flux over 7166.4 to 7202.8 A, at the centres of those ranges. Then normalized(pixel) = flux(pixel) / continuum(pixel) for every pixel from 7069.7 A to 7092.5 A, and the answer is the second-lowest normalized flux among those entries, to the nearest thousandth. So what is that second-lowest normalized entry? 0.979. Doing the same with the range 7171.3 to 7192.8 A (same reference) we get 0.991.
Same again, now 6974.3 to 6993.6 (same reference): 0.972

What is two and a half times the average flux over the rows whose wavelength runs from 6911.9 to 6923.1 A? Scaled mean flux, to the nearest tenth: 36.4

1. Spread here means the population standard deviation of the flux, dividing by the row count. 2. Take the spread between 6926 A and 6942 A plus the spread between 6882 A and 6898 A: 0.34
